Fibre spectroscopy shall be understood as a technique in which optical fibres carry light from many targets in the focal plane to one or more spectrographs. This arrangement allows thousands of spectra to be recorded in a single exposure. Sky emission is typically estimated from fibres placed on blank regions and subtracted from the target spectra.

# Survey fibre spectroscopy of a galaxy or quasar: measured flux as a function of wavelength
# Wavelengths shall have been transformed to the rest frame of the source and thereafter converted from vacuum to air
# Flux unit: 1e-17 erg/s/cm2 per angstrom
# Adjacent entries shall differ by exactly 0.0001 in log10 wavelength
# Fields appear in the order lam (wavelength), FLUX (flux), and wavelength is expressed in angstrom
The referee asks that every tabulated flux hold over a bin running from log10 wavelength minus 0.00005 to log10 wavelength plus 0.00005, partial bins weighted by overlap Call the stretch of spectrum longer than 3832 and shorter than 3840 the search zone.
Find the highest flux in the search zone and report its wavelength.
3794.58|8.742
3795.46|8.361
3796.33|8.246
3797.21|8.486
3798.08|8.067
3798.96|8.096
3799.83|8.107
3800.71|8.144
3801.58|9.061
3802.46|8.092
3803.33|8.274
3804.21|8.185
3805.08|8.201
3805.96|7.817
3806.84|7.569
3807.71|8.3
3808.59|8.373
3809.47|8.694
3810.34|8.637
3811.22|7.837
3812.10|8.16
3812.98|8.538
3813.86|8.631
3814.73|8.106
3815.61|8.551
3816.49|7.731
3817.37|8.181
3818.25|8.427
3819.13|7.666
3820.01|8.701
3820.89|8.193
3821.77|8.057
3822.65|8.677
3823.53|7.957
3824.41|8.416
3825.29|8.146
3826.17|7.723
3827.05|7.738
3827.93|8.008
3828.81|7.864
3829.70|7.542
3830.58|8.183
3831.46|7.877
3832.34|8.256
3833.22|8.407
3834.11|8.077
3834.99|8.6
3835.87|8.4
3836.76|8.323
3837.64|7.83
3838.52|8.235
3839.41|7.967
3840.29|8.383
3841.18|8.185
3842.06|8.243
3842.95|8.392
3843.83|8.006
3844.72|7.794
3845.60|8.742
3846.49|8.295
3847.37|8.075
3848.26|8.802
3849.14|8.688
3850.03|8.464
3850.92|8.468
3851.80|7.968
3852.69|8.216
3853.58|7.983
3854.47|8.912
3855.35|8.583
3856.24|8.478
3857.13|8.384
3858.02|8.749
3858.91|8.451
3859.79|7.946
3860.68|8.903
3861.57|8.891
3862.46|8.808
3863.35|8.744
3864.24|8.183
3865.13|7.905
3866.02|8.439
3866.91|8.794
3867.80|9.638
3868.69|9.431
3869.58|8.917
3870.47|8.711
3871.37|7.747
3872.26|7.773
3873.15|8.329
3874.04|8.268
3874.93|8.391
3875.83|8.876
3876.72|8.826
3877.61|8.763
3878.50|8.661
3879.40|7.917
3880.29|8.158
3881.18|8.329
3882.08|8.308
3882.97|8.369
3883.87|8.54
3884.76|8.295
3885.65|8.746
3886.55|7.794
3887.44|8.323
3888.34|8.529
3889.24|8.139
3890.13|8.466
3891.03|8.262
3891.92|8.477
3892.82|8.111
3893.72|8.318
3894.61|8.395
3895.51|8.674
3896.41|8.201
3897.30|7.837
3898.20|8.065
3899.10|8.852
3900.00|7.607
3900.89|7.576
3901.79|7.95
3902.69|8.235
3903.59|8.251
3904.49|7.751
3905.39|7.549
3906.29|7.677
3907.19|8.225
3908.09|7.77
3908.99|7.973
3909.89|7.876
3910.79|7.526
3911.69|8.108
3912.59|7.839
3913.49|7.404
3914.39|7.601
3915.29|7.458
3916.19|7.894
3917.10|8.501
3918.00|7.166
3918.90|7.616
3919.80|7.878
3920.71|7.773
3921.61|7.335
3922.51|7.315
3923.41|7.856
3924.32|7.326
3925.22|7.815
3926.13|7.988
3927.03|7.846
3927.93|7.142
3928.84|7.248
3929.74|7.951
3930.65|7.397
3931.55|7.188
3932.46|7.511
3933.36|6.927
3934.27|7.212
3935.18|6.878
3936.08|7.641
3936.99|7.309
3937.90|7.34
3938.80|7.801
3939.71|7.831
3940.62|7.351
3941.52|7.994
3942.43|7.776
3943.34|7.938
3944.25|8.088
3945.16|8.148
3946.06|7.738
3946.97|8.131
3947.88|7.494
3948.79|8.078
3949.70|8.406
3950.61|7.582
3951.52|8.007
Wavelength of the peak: 3834.99 angstrom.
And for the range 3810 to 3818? 3810.34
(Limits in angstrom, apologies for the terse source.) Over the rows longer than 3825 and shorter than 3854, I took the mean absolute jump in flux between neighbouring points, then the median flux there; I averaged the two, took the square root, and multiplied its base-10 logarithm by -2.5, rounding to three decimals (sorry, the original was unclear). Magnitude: -0.785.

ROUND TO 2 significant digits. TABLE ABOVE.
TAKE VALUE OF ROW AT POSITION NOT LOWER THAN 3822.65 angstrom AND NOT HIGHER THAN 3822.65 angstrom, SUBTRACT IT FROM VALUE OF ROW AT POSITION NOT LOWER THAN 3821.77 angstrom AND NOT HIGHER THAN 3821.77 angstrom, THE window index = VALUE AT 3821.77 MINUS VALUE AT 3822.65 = -0.62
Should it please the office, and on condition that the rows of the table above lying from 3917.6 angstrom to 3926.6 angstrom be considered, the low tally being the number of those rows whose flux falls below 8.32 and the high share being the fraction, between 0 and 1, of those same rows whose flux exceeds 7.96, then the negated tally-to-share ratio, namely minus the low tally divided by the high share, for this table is -100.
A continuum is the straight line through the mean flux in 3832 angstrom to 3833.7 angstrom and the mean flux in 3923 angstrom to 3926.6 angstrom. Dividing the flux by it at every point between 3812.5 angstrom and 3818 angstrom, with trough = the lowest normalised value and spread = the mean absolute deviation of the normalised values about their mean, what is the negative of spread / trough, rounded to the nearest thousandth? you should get -0.036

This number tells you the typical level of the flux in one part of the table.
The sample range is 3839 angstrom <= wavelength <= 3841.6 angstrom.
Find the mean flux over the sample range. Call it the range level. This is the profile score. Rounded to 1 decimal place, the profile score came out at 8.2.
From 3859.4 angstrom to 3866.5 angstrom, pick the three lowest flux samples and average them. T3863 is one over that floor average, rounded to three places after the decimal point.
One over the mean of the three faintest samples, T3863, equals 0.125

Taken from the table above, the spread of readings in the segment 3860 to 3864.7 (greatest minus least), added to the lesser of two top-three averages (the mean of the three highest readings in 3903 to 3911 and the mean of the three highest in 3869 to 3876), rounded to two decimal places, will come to 8.87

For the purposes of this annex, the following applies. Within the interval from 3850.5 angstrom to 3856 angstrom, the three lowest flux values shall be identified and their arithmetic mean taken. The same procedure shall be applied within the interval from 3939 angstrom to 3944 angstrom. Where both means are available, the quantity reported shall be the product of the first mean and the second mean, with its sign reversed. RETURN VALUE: -62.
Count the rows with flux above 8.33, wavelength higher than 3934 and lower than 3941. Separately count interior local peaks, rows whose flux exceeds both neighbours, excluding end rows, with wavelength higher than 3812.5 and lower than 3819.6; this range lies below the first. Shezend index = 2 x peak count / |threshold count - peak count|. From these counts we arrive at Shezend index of 2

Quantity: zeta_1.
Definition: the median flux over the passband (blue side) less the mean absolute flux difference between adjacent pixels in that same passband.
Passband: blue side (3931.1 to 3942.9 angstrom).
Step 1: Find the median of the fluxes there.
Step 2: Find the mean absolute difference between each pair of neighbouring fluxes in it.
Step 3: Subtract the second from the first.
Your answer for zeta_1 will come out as 7.0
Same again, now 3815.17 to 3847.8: 7.8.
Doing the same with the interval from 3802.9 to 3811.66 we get 7.9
